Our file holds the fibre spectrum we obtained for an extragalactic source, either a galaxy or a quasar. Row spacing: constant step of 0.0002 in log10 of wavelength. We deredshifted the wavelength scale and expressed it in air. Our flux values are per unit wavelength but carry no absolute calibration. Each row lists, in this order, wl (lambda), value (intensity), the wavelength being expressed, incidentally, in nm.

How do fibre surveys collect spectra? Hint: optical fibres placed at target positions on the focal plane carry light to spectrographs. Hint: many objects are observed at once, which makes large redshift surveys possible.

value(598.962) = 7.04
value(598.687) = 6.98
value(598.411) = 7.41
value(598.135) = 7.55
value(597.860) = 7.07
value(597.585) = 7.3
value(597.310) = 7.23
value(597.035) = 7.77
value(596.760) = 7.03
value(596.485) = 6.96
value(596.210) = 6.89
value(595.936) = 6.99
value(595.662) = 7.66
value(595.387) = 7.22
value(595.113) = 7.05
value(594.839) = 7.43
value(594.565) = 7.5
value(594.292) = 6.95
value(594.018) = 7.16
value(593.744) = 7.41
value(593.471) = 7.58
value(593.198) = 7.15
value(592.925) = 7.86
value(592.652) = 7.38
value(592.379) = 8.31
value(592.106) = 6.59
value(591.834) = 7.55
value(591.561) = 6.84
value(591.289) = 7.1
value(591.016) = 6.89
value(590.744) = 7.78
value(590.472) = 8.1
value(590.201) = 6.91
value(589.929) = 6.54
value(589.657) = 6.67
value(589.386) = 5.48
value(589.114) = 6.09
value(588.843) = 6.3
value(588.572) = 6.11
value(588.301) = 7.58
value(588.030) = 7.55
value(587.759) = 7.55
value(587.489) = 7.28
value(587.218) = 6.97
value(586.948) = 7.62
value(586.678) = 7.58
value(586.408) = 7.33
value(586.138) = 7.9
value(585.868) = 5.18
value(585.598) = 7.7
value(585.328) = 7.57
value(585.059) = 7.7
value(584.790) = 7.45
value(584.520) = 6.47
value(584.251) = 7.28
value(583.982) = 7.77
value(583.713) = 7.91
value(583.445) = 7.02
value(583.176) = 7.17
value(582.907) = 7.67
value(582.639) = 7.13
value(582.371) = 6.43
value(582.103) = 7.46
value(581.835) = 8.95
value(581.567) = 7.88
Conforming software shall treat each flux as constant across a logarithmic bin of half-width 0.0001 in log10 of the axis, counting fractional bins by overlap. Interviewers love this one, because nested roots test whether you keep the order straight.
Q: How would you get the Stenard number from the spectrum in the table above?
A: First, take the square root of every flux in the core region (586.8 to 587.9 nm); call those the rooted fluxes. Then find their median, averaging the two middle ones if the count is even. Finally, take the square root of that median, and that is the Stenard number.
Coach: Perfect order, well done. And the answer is 1.65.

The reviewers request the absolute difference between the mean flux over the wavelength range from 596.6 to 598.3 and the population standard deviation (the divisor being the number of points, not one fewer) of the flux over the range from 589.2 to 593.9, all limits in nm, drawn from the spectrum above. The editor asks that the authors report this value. 6.66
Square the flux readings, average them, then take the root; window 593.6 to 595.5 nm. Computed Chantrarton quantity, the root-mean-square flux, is 7.25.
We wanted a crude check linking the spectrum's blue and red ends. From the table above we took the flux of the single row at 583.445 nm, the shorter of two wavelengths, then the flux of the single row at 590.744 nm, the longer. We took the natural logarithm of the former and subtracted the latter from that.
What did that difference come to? -5.8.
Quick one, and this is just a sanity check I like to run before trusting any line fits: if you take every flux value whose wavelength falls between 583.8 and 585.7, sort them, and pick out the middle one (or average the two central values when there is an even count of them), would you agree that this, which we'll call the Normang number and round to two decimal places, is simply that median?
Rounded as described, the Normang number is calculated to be 7.57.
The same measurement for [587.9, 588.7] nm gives 7.55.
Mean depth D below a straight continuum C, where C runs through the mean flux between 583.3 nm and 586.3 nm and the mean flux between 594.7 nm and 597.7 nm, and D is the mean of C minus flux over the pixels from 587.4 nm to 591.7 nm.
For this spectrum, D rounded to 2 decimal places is 0.33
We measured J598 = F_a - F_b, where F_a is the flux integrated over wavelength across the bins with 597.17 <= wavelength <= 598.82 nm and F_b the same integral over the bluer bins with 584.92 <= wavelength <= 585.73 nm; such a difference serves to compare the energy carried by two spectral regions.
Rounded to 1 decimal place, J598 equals 5.8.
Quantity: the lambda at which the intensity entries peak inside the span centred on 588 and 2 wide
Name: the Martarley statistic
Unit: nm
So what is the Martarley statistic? 588.301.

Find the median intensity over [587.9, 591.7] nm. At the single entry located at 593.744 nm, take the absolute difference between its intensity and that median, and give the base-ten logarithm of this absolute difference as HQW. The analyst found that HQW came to -0.26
